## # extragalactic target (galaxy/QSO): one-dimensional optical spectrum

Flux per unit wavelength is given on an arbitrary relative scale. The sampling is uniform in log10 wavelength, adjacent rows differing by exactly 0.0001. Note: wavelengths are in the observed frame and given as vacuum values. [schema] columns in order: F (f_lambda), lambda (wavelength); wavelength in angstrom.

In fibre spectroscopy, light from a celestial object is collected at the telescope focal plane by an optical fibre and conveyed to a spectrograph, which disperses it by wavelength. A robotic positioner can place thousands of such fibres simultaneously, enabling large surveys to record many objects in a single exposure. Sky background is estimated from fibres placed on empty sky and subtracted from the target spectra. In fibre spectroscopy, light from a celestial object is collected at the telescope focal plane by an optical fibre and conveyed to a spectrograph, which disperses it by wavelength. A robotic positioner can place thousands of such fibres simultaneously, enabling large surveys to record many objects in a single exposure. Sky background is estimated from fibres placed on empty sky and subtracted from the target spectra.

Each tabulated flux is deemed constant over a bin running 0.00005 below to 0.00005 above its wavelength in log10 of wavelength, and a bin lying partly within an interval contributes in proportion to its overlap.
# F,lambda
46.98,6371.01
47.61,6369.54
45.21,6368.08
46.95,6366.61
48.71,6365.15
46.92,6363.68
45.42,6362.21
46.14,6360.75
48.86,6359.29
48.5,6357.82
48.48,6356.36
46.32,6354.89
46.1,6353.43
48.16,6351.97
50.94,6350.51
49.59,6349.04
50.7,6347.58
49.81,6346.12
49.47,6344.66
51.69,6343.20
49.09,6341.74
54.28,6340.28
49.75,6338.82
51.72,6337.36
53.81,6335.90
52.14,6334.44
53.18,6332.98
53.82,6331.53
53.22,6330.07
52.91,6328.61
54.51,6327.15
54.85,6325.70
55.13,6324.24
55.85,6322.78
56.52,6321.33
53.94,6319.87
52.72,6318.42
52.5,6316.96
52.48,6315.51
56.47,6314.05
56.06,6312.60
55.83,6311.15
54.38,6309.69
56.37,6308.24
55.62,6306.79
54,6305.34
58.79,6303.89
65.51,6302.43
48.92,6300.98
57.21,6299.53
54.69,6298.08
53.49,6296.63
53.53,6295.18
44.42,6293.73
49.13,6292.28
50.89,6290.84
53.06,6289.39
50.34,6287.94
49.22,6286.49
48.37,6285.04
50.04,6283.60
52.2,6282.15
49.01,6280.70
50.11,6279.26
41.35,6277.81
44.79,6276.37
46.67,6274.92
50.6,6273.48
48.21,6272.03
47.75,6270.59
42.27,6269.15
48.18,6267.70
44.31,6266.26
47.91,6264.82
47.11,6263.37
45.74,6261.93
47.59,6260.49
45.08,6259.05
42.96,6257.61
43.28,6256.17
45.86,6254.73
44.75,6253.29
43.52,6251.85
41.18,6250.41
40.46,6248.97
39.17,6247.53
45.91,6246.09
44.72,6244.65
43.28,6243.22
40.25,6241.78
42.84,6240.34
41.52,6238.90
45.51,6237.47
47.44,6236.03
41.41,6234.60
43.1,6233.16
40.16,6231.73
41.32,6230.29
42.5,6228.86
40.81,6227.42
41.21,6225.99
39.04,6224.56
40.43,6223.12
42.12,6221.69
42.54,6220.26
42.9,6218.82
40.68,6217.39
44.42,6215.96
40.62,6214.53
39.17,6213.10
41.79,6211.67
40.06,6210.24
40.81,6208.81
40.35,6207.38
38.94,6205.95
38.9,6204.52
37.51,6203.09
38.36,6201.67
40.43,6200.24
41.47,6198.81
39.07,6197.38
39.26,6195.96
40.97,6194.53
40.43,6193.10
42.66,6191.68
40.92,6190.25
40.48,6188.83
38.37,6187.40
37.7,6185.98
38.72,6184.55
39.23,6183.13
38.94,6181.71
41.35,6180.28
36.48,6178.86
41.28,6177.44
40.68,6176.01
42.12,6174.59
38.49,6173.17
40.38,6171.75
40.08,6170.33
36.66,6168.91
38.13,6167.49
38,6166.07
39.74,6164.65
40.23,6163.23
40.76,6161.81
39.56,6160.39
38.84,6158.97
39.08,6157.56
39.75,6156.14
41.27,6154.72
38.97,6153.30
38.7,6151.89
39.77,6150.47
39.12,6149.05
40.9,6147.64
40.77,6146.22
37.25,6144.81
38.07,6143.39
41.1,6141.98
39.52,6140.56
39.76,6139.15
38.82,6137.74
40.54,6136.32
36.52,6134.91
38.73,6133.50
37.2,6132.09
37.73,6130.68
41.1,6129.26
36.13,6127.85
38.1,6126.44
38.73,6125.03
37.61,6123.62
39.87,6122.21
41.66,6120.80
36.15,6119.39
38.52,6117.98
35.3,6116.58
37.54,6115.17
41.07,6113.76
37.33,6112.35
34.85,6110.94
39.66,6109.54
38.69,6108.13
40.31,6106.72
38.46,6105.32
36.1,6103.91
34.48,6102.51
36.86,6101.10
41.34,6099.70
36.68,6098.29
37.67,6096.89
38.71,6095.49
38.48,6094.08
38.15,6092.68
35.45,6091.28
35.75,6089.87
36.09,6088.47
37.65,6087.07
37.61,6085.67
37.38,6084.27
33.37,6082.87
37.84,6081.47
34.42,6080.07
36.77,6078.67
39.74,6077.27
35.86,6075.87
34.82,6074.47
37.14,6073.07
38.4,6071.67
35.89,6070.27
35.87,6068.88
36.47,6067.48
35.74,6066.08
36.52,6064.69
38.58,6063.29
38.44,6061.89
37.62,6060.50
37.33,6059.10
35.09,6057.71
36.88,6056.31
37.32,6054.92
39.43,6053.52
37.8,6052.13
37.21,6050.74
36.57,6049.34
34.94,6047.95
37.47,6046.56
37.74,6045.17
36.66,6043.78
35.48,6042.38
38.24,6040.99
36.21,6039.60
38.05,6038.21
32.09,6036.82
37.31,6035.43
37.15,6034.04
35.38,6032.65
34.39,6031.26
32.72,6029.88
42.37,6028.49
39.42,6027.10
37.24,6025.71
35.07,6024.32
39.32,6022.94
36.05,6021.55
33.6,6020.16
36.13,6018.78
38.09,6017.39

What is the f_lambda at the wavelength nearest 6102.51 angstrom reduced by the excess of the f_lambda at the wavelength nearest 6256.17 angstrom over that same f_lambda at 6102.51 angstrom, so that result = 26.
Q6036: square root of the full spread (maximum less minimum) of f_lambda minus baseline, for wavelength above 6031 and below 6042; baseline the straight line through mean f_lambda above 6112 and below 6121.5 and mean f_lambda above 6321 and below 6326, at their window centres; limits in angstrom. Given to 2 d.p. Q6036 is 2.42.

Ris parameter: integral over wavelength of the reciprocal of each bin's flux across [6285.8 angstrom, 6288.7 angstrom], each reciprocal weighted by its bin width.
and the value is 0.058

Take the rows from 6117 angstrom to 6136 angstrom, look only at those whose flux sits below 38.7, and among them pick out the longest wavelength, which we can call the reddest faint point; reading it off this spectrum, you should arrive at 6134.91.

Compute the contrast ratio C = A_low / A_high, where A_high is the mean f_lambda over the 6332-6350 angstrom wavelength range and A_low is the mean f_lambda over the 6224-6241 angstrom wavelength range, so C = 0.82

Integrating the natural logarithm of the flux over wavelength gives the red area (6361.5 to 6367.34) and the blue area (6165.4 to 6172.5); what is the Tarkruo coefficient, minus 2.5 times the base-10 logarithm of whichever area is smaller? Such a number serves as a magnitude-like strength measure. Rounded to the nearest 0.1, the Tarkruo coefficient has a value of -3.4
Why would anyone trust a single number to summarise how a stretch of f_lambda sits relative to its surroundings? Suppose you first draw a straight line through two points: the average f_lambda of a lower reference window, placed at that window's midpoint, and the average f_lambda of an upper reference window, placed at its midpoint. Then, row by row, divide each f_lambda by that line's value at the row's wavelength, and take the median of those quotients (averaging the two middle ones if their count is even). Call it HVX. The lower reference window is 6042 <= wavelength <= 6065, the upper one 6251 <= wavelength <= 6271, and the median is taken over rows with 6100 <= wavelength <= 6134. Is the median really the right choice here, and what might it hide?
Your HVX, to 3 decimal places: 0.950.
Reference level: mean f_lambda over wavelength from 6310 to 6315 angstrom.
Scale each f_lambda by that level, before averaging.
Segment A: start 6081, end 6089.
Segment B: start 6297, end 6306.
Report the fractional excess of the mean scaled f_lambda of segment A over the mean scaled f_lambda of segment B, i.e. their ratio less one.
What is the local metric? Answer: -0.35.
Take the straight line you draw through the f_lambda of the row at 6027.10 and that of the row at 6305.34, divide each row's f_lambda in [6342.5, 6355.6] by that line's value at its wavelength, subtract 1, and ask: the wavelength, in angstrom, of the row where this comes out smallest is 6353.43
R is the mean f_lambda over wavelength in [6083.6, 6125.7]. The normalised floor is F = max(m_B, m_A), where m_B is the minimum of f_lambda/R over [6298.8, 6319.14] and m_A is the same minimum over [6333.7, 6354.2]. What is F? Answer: 1.29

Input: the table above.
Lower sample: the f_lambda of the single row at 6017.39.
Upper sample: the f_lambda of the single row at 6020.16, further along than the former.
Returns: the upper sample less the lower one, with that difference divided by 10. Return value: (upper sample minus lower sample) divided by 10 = -0.4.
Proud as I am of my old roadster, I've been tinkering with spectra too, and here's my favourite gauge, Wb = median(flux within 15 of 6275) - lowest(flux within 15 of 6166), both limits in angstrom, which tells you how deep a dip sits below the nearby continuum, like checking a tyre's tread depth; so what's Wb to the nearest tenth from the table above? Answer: 11.7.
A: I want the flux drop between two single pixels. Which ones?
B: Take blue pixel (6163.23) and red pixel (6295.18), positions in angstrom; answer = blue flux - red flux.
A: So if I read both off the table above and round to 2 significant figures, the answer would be -13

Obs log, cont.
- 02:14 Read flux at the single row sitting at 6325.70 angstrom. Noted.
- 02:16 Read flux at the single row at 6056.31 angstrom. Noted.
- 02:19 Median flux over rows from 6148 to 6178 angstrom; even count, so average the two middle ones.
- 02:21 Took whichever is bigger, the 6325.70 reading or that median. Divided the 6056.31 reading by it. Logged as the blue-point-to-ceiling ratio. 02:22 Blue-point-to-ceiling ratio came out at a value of 0.67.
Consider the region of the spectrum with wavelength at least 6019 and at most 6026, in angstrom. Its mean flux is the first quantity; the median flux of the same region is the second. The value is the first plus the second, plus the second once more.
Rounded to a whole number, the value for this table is 108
